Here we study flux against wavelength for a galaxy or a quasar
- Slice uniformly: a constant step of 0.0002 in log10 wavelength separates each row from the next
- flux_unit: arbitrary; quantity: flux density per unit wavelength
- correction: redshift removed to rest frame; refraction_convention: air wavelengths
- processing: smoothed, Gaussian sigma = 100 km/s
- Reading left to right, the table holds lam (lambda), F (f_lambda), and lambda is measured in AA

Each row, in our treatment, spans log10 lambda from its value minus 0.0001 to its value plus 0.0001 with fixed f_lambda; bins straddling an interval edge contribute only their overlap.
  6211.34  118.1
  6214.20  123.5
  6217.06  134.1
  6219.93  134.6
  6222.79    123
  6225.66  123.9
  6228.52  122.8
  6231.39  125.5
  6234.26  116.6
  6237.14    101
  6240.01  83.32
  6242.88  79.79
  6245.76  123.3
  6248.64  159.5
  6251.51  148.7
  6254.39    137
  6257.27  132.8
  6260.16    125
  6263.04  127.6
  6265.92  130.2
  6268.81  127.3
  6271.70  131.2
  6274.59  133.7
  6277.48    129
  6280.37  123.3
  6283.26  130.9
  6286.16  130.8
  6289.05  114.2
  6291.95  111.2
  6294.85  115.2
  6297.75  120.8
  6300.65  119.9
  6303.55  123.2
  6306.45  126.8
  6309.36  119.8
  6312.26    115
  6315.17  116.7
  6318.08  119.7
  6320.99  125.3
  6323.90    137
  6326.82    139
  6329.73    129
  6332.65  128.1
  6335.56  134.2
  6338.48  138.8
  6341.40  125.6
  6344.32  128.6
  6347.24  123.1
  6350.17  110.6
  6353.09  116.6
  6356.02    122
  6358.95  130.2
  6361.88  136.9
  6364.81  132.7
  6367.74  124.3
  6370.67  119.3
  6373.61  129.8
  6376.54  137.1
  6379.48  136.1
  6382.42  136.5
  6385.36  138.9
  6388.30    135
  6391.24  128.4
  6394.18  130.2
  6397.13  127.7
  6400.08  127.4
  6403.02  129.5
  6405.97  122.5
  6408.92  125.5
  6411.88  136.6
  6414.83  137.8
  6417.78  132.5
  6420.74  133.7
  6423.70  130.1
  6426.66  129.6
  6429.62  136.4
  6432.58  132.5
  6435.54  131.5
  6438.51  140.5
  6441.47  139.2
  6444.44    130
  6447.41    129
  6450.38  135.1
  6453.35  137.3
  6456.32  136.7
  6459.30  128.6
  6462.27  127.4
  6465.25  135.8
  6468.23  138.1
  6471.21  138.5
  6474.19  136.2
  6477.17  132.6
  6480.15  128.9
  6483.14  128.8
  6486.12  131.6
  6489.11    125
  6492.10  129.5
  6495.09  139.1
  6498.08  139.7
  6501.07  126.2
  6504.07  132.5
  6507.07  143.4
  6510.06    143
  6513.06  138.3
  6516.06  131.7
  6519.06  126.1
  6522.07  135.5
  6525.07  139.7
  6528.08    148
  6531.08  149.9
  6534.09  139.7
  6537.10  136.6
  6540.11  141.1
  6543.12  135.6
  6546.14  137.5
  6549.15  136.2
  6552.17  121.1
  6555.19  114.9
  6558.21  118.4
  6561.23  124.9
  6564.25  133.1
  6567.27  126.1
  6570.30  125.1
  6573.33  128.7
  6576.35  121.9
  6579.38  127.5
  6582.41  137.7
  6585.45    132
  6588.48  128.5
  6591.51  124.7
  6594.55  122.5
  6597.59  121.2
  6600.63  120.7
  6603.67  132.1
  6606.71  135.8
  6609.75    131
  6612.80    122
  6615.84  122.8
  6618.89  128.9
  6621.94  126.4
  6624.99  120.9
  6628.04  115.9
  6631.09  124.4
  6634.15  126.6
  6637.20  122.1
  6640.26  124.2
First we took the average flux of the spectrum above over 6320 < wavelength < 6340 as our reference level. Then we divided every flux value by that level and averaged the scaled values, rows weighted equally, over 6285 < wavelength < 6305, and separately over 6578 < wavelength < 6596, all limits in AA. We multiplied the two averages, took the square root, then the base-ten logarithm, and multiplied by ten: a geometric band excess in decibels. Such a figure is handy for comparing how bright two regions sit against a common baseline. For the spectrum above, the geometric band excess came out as -0.31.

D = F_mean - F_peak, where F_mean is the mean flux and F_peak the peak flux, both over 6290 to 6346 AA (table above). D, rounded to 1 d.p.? -14.1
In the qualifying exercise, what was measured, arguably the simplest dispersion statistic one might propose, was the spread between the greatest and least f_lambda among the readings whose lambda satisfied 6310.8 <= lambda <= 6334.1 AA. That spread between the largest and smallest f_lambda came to 24.0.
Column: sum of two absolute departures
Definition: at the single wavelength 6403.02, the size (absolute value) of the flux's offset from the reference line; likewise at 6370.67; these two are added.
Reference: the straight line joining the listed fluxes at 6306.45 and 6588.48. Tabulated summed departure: 10.0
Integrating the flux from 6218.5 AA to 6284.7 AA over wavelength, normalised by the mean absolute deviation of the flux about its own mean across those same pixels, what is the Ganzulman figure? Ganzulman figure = 754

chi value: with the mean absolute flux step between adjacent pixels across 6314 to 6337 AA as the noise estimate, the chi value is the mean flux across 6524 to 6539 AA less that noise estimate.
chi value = 137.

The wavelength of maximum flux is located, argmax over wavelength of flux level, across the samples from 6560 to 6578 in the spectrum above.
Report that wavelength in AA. 6564.25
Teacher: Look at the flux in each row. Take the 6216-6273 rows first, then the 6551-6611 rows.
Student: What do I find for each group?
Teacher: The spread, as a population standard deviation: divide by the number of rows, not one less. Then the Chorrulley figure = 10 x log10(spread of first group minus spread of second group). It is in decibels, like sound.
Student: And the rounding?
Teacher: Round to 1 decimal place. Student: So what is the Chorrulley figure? 10.9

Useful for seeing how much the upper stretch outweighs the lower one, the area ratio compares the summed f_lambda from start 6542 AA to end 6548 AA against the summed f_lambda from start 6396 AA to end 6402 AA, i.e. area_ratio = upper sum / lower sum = 1.07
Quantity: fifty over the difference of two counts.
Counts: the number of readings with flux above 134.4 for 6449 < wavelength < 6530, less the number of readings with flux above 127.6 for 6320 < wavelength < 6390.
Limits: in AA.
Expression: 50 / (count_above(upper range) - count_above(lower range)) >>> -50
